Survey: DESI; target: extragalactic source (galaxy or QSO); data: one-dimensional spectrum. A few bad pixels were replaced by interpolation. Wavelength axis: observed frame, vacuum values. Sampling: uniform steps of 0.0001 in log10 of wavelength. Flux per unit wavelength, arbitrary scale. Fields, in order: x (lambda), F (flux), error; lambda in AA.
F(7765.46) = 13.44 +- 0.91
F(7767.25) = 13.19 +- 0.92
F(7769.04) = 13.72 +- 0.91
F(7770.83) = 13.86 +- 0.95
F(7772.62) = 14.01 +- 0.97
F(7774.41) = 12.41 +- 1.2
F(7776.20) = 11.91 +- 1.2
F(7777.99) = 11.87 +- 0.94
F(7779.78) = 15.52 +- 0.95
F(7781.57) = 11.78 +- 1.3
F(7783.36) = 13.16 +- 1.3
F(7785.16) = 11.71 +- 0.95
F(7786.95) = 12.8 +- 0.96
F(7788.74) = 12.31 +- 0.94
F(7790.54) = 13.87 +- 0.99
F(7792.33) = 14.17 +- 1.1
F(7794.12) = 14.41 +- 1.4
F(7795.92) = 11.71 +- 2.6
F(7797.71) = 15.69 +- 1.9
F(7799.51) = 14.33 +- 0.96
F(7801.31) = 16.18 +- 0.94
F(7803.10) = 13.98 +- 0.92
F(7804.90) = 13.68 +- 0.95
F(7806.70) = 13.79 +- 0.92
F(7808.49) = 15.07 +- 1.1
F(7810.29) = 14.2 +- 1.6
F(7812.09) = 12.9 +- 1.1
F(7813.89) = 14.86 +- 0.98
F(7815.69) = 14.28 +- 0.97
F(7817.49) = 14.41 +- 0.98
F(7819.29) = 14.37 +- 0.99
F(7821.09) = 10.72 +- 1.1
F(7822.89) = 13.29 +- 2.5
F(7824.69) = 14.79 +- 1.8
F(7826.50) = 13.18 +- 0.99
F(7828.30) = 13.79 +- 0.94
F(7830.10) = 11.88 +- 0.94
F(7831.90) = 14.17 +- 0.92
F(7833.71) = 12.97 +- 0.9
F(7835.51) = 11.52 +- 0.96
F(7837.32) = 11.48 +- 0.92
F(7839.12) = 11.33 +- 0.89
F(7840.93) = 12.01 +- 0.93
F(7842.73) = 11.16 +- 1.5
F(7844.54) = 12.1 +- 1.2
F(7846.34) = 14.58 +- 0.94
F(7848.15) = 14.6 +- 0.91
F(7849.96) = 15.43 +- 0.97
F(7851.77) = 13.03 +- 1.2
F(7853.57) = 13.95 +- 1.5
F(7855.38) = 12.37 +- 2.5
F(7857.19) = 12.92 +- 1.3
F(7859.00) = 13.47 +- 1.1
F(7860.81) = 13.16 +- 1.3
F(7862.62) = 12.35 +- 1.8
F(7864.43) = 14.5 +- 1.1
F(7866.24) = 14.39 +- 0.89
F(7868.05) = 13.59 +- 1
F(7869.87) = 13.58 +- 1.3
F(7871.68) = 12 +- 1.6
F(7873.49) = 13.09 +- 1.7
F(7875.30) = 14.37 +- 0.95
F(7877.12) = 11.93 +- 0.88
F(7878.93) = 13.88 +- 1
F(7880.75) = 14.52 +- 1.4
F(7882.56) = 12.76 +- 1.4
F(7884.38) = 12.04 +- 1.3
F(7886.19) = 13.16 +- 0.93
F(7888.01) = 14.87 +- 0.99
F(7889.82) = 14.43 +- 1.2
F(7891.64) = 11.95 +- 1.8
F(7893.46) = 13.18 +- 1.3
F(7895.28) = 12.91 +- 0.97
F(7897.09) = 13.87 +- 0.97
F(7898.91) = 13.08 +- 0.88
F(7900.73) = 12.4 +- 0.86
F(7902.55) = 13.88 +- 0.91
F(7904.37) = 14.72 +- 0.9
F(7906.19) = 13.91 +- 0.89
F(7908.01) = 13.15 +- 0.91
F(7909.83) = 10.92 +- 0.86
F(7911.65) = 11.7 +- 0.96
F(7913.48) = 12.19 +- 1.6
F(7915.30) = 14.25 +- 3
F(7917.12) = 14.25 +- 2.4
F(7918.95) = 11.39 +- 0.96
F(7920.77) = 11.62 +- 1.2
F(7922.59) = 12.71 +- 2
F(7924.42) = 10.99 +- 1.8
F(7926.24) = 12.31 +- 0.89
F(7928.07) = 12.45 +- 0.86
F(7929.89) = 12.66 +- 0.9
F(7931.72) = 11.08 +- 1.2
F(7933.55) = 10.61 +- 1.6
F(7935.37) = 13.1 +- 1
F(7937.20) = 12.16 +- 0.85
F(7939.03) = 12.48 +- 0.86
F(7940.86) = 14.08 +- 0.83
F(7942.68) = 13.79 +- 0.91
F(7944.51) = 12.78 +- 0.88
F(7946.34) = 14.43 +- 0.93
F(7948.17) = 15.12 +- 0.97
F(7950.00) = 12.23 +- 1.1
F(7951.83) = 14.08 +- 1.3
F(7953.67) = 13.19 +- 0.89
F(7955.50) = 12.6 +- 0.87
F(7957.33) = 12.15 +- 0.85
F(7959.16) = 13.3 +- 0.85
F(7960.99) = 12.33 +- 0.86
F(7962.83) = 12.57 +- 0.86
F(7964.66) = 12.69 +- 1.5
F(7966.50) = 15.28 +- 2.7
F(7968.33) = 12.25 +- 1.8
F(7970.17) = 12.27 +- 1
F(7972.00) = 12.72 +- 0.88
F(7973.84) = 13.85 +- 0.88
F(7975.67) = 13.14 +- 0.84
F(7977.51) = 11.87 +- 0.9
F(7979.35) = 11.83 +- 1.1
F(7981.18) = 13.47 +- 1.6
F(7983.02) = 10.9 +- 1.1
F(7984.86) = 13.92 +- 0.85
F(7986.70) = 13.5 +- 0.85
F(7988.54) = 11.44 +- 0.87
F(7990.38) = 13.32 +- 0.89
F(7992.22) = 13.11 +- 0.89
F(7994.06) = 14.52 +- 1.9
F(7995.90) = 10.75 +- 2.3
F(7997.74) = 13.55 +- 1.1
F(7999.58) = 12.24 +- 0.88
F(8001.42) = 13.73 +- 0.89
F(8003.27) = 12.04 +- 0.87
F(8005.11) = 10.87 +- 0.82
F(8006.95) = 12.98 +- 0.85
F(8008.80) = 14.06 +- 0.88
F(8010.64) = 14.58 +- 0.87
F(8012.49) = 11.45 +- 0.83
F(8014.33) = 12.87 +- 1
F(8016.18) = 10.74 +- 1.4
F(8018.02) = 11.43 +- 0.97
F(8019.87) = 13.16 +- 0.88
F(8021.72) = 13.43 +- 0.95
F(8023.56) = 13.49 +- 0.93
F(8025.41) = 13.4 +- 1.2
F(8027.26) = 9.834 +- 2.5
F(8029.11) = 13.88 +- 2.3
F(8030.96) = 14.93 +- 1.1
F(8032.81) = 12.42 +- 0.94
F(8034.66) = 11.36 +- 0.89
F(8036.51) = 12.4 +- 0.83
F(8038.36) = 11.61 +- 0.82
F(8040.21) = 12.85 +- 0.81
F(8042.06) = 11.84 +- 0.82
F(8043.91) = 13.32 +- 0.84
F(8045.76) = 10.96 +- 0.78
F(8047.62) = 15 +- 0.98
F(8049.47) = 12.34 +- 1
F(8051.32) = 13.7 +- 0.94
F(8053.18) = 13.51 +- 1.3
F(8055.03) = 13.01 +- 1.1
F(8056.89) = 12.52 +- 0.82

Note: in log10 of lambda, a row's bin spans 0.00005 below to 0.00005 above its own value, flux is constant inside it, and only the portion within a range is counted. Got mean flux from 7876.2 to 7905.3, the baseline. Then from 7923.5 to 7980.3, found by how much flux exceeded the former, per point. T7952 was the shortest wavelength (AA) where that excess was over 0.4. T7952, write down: 7940.86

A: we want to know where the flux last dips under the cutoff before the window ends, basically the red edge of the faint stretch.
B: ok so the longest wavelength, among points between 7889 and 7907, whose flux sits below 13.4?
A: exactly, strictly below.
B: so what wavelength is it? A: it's 7900.73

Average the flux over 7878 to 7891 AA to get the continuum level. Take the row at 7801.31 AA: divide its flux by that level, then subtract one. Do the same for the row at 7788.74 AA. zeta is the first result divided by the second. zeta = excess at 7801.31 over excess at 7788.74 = -1.9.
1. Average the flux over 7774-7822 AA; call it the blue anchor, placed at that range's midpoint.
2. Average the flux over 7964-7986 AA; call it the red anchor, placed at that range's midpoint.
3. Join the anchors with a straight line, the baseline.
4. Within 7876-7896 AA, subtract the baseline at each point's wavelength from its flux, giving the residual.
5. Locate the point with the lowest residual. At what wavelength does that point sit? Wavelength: 7877.12 AA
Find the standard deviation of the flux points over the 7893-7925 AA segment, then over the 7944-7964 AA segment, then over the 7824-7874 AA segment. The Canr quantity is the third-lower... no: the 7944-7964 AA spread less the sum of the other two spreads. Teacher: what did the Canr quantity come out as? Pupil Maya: -1.4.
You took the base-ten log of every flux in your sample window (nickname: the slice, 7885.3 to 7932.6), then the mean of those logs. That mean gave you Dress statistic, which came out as 1.11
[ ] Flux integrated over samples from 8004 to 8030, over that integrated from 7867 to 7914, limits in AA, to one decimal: 0.5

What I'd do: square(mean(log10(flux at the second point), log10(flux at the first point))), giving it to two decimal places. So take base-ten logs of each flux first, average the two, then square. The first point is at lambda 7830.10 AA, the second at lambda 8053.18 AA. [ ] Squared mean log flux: 1.22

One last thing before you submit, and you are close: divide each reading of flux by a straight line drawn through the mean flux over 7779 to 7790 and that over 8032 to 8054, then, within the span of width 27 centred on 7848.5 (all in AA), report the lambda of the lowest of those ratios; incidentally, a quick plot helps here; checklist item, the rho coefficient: 7842.73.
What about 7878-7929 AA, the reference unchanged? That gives 7909.83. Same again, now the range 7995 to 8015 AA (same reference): 7995.90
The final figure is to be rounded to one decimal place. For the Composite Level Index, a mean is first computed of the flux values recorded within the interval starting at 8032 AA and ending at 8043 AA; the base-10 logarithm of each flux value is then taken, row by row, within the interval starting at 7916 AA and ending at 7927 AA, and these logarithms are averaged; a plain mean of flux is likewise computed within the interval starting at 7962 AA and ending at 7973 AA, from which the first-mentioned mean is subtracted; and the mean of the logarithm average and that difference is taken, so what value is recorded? 1.0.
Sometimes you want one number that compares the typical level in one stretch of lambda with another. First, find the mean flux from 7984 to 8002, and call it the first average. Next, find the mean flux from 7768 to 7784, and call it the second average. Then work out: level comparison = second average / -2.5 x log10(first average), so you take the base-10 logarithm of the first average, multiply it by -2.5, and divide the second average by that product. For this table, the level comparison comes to -4.72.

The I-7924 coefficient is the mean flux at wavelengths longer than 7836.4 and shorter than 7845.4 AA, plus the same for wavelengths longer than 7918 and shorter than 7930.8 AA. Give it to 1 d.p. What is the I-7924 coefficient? 23.6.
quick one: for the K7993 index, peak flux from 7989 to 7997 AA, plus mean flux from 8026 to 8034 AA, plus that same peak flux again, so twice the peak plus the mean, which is 41.8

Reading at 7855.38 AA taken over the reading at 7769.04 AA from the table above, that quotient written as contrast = 0.902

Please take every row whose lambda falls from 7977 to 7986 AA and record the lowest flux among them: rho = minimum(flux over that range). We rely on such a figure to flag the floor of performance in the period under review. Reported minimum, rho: 10.9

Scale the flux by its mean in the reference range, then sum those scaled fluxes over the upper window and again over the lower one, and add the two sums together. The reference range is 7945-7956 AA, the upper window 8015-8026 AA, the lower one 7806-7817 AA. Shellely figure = 11.8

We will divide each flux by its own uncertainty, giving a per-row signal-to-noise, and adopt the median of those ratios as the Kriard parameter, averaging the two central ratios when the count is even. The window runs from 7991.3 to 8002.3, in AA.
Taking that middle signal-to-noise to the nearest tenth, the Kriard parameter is 13.1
